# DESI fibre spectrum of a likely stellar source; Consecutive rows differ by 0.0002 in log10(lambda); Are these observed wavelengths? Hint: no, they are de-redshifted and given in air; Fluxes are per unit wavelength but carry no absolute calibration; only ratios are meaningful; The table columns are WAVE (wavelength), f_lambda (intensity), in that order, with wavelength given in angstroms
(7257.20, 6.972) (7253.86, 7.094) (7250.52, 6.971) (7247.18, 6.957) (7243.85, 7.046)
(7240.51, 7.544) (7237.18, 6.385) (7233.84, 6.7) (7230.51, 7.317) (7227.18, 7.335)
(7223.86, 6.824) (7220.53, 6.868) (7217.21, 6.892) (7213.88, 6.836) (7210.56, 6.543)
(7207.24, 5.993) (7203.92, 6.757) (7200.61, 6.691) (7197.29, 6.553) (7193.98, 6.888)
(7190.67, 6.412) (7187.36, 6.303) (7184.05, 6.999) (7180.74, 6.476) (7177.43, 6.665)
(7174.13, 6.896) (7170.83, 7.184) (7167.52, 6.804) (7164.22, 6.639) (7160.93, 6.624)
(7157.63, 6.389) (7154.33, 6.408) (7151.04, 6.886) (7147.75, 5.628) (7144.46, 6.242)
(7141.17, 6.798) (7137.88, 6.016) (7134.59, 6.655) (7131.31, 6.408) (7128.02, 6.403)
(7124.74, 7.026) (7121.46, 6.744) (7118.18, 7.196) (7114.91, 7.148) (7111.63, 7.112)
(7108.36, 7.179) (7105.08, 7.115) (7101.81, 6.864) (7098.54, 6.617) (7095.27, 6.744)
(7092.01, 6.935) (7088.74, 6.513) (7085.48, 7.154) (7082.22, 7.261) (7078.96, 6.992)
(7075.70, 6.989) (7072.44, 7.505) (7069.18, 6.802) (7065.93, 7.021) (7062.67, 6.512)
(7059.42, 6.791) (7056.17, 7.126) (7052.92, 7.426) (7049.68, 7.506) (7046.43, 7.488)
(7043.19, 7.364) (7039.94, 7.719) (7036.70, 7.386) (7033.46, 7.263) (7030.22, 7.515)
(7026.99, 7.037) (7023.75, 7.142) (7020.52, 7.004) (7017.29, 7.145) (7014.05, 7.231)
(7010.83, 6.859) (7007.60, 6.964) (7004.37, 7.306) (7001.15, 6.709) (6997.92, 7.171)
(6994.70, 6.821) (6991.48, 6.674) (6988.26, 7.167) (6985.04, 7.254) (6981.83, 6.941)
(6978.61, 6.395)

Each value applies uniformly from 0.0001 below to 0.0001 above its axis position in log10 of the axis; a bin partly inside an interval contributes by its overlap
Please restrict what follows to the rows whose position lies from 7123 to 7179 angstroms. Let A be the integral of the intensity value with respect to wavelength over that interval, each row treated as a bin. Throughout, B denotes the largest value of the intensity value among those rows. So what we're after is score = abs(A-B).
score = 361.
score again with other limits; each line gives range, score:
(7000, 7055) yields 391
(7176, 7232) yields 369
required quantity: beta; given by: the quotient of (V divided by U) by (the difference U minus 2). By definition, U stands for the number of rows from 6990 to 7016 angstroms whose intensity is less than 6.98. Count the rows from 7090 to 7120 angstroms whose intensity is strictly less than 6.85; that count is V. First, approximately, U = 5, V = 2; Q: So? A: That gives 0.1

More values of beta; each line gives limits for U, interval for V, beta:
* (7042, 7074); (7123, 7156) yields 2.7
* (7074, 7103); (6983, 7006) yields 0.2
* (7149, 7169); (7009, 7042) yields 0.0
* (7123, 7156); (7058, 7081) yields 0.0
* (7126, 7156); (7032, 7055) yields 0.0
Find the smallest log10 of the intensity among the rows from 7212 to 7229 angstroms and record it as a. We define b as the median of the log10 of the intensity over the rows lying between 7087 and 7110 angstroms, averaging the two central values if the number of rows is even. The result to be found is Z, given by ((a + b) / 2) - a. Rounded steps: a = 0.834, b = 0.84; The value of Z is 0.001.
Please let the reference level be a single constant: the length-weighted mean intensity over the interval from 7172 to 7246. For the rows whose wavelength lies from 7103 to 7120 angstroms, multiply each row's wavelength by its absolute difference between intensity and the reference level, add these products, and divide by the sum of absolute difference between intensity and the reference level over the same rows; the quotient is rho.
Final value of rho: 7111.9 angstroms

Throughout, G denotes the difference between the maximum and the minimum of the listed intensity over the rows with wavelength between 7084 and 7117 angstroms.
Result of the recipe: 0.7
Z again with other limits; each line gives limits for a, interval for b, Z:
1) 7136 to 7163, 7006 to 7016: 0.046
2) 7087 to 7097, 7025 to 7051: 0.029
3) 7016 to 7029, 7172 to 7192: -0.014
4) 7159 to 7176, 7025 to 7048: 0.024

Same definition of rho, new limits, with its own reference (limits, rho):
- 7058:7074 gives 7069.0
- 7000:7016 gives 7008.4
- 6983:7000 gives 6990.3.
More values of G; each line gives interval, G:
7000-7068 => 1.2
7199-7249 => 1.6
